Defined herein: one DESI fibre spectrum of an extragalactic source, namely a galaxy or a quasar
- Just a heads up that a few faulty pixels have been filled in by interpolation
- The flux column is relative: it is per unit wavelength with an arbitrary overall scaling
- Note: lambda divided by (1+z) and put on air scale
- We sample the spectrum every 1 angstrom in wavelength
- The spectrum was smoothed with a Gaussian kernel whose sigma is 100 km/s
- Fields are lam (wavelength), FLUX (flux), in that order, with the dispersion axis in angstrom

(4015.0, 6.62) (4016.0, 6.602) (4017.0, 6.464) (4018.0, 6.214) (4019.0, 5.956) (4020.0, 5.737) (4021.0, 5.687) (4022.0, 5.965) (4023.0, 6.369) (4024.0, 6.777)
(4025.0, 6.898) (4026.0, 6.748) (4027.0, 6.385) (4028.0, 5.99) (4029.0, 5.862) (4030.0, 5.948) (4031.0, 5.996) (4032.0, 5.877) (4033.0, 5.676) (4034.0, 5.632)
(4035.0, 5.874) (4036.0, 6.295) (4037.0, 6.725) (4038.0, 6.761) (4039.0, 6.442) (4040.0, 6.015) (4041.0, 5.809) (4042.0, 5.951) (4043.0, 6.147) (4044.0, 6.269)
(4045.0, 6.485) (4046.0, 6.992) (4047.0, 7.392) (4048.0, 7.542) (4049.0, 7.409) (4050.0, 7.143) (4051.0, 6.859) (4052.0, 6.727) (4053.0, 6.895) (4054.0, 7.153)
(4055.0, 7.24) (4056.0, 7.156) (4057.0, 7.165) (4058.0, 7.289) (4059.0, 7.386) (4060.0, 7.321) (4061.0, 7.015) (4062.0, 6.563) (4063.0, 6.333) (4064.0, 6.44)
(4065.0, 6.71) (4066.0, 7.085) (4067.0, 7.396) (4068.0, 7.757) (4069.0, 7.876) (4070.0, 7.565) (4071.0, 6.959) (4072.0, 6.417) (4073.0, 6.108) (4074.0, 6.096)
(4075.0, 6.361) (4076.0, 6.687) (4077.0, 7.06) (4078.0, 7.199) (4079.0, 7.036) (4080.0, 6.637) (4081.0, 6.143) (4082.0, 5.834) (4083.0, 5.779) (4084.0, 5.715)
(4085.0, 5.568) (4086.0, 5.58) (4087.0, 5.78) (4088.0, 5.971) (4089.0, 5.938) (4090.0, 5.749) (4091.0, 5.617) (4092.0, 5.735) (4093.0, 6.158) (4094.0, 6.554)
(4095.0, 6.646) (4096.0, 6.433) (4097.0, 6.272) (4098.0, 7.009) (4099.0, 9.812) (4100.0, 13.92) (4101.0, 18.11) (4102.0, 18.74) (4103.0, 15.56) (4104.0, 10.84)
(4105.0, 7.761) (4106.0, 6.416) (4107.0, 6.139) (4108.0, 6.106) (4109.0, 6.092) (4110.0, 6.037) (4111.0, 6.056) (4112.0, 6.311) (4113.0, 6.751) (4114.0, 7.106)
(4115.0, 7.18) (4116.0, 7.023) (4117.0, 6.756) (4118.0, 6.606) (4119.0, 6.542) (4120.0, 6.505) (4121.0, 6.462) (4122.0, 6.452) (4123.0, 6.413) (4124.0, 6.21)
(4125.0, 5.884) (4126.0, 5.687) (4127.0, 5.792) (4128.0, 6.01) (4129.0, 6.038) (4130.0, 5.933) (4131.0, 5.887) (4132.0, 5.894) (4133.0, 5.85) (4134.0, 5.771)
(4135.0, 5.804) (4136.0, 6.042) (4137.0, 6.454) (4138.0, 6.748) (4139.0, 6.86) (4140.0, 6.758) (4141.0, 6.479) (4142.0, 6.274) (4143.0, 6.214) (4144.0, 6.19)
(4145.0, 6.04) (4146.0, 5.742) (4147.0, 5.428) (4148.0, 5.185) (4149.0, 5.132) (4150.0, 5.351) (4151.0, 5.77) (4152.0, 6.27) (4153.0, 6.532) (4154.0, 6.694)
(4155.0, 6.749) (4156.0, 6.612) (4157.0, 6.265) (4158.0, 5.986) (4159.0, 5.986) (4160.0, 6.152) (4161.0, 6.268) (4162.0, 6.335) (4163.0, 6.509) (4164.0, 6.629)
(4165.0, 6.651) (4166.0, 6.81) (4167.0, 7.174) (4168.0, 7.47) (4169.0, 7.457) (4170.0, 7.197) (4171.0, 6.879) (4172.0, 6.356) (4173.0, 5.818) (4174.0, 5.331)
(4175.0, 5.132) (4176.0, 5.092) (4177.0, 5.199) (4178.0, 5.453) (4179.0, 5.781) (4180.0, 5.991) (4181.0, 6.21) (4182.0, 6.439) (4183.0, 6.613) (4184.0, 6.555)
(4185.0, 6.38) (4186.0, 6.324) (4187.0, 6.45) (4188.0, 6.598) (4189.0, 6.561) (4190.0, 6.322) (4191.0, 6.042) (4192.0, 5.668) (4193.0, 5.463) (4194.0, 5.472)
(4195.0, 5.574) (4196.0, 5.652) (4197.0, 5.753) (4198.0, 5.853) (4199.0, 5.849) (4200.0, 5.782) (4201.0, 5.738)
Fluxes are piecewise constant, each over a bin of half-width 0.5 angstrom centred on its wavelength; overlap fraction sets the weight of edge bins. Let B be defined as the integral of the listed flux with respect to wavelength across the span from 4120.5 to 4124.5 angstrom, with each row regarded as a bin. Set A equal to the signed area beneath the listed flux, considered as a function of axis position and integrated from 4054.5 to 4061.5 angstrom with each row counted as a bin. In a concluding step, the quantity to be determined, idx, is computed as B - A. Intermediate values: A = 51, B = 26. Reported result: -25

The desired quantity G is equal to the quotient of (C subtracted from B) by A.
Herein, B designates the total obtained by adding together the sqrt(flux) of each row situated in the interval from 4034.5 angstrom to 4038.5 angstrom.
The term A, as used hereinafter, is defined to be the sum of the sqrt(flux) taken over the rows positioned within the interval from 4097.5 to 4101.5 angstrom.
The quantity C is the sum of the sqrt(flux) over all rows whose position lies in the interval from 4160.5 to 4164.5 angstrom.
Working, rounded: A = 13.8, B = 10.1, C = 10.1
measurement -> 0.00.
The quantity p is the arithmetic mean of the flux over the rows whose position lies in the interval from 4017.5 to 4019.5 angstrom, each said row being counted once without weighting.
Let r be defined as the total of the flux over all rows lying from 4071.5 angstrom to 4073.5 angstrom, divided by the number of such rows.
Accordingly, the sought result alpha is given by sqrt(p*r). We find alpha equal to 6.2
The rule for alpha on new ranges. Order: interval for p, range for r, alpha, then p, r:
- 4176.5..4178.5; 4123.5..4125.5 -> 5.7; 5.3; 6.05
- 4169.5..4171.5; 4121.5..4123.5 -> 6.7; 7.0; 6.43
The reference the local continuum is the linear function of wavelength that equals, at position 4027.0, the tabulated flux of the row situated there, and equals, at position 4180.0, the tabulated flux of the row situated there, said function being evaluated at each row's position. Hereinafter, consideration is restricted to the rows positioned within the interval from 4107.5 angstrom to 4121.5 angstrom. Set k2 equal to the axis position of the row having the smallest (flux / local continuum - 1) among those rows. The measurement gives 4110.0 angstrom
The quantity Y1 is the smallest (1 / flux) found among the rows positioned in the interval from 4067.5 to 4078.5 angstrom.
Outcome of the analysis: 0.127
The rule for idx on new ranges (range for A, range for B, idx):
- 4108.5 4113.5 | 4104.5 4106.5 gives -17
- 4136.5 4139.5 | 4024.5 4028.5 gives 6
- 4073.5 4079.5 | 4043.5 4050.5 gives 9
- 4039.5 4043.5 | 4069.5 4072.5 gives -3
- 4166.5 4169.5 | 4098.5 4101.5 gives 20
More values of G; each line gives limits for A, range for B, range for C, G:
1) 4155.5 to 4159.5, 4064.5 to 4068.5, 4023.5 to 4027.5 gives 0.04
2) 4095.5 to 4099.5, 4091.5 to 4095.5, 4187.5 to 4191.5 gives -0.01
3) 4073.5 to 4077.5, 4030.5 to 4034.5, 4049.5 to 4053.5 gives -0.09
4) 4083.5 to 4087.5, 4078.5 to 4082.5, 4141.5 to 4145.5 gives 0.02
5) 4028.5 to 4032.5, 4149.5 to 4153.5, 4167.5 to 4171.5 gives -0.10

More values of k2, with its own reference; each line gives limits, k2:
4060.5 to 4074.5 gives 4074.0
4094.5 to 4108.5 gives 4108.0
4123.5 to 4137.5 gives 4126.0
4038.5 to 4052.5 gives 4041.0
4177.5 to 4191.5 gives 4178.0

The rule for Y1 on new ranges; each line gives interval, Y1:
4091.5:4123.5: 0.053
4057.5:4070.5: 0.127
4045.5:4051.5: 0.133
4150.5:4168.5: 0.134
